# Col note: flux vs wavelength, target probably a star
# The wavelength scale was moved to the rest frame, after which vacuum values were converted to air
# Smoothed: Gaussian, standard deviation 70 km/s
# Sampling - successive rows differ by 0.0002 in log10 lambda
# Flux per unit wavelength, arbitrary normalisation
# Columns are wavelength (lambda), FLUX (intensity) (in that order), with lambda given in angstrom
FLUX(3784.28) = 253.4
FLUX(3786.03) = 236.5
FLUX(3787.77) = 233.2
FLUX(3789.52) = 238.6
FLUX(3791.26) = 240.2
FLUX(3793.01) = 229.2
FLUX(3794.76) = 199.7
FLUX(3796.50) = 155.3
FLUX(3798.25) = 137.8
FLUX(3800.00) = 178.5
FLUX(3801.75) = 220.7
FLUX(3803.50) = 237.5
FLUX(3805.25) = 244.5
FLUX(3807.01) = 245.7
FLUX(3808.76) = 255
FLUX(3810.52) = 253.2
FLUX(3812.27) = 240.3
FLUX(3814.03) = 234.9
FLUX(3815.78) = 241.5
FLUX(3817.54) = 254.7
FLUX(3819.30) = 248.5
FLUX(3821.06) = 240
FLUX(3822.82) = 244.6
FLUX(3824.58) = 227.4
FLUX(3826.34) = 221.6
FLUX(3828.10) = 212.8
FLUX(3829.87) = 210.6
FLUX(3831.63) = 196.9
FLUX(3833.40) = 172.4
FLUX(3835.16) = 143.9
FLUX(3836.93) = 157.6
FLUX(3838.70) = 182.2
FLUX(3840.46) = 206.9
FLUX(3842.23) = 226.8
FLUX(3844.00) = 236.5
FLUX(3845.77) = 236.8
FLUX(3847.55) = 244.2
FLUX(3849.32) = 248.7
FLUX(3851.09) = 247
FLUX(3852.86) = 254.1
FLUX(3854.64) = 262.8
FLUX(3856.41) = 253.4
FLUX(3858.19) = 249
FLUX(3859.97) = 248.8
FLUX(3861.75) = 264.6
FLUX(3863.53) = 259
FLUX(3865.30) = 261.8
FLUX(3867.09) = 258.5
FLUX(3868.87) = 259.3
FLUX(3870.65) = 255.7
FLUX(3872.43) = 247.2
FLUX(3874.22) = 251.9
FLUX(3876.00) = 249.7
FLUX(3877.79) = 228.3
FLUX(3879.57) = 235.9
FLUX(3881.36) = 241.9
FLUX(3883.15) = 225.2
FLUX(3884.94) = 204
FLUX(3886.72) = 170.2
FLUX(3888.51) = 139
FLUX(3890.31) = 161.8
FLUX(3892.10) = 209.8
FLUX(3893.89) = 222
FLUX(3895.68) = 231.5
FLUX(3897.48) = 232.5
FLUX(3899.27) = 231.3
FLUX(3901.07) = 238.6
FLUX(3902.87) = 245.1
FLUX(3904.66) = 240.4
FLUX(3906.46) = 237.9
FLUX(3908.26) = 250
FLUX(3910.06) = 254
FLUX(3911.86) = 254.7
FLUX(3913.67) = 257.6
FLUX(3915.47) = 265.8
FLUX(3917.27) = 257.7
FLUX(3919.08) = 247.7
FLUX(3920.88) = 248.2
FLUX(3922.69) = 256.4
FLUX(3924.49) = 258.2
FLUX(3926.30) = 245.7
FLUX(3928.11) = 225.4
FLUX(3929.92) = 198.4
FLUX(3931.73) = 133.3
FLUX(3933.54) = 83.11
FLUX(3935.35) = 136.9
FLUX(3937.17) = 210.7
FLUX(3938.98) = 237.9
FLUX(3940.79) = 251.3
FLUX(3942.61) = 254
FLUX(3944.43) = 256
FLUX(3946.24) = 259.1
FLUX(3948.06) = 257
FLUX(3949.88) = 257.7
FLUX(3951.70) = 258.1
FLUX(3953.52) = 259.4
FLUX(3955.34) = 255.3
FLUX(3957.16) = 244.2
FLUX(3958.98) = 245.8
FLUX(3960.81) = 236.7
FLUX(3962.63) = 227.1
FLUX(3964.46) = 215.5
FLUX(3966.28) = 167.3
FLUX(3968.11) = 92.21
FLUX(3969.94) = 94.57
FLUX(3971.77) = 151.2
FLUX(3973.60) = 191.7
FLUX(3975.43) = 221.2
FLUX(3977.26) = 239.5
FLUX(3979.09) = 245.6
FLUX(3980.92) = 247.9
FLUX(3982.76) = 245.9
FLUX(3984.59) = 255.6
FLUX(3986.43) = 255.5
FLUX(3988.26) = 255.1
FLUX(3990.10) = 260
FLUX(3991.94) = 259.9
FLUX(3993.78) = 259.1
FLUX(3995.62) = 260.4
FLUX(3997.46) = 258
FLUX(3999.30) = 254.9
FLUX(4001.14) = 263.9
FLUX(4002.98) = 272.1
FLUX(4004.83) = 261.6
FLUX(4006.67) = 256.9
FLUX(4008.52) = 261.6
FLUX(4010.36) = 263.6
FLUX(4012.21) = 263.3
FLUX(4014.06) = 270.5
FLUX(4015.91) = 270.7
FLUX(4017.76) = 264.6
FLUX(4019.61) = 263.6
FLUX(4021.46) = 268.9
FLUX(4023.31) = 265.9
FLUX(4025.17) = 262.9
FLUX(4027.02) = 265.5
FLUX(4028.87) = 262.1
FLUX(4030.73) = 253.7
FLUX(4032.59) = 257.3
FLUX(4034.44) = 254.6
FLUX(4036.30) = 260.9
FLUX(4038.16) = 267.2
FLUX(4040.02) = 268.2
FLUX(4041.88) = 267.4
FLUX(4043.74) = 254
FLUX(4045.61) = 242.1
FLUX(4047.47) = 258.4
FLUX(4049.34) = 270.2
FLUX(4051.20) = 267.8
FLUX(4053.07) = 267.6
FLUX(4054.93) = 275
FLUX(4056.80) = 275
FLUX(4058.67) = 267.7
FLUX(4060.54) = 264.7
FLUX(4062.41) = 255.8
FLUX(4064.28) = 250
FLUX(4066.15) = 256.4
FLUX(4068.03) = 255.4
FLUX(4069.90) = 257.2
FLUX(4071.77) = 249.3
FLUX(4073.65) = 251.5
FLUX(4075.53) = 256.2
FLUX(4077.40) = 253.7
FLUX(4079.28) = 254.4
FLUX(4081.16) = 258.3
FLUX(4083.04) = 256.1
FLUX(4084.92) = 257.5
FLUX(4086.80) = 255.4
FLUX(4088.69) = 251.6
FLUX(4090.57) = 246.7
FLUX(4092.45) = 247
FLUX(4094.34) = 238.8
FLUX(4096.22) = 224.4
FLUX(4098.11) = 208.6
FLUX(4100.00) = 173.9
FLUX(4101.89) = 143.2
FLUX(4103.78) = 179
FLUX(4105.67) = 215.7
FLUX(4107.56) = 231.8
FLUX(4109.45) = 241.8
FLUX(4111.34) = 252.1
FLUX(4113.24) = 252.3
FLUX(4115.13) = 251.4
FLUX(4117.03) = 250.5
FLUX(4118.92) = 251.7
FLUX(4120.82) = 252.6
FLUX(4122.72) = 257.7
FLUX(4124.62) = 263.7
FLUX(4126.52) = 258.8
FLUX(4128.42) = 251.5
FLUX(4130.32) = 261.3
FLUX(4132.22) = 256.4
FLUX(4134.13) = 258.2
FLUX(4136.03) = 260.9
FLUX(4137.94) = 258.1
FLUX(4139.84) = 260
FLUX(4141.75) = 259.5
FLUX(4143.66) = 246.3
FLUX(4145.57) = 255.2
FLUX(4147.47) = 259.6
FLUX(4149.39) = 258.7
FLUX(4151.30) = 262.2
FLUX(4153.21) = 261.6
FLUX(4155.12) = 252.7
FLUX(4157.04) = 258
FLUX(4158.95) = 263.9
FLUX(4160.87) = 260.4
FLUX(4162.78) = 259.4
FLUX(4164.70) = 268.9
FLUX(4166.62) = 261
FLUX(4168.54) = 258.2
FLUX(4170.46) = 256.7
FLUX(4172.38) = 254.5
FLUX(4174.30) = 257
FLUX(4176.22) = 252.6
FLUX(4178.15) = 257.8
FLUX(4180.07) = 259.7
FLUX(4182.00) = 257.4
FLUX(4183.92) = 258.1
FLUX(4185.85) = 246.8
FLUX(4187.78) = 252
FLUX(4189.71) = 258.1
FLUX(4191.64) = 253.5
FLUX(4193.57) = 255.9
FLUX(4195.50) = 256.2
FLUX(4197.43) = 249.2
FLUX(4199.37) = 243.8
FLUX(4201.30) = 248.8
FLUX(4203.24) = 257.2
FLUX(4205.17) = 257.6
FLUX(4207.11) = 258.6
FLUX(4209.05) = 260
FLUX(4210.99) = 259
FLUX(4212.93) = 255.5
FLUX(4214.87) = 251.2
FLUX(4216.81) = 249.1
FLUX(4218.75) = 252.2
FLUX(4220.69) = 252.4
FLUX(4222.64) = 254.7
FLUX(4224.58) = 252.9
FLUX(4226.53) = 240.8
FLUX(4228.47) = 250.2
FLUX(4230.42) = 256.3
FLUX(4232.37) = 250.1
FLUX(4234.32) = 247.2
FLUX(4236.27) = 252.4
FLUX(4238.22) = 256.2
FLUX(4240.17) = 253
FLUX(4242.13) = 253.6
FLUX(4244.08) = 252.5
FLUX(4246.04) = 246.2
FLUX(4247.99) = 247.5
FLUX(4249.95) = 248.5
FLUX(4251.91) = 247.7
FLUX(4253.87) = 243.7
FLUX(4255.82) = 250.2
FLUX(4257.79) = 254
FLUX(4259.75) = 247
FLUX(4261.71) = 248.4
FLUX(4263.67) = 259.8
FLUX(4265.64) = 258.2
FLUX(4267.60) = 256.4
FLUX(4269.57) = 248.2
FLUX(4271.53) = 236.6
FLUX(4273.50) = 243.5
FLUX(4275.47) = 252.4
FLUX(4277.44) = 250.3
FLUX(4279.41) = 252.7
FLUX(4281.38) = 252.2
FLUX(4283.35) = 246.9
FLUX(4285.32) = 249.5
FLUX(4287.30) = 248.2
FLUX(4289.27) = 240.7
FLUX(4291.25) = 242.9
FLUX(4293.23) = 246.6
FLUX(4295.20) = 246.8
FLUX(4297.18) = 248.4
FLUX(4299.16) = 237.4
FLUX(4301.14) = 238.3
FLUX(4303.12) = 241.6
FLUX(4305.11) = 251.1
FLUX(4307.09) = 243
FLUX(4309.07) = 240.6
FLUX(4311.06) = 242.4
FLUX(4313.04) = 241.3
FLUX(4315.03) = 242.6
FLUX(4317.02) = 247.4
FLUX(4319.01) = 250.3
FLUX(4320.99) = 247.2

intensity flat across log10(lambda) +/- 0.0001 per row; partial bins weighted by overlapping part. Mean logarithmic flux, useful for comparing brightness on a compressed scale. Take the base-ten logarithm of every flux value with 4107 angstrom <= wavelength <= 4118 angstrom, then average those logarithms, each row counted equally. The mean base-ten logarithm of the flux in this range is 2.39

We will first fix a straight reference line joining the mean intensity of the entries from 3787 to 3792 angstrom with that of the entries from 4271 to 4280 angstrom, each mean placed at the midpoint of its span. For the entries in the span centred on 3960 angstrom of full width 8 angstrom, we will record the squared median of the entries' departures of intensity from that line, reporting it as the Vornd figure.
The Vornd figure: 0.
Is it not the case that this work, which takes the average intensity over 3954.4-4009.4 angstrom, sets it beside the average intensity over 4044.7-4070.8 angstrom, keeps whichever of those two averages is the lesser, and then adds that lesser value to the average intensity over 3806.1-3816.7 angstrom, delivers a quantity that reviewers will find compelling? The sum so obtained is 477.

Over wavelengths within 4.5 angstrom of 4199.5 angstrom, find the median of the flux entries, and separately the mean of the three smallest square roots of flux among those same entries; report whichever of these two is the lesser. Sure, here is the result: 15.7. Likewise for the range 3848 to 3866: 15.8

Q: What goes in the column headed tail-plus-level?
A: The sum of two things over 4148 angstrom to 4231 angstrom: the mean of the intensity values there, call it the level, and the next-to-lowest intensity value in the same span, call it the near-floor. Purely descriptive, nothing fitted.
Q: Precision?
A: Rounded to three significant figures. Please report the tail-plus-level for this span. 499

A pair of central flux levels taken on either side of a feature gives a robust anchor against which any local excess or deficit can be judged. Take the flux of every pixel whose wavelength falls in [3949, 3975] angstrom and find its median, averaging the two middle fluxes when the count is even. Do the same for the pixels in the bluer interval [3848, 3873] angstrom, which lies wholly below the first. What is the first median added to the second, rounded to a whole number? 487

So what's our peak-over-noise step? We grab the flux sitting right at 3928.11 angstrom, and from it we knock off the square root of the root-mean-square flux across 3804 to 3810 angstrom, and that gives 210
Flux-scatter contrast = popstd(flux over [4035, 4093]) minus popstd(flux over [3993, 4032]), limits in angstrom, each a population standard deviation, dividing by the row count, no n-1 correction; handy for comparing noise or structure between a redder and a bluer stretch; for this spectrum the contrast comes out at 3.4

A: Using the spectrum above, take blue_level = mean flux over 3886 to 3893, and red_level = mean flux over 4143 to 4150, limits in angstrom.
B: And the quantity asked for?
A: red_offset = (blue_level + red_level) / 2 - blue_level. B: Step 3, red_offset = 42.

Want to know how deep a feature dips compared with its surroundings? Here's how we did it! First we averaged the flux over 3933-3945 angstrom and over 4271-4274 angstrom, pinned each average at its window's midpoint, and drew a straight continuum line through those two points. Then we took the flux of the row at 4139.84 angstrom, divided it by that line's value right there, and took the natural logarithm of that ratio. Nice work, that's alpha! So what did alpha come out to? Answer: 0.14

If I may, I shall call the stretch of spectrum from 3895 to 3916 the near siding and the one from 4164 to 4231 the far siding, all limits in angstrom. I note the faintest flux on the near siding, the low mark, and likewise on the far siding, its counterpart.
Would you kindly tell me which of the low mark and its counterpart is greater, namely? 241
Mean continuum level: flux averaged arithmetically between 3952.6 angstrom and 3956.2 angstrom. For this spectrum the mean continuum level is 257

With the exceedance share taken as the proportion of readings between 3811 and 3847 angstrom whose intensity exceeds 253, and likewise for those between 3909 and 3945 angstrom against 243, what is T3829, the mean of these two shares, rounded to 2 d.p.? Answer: 0.35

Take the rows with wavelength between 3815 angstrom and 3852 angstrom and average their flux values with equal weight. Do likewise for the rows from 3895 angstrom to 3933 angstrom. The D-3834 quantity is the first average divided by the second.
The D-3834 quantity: 0.92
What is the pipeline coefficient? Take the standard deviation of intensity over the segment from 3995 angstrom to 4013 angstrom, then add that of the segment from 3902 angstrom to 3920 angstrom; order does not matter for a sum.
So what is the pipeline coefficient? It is 13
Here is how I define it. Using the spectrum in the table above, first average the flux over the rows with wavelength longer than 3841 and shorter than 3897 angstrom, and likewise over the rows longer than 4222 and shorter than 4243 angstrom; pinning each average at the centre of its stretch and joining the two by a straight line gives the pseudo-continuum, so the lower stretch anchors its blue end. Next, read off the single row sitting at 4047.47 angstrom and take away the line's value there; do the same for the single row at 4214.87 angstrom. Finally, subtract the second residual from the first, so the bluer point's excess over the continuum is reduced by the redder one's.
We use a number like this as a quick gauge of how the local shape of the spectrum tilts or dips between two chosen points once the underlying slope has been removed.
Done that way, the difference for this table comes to 15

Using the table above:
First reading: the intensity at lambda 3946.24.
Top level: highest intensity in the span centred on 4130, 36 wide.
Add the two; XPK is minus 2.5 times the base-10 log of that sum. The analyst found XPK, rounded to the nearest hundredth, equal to -6.80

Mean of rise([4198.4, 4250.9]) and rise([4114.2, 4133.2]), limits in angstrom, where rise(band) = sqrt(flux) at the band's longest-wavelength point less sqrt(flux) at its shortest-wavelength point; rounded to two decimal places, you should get 0.15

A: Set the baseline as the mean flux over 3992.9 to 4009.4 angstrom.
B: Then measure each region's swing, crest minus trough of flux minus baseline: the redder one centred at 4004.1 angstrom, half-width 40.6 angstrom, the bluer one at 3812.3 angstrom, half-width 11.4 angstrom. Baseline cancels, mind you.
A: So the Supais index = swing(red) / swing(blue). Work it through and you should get 5.2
